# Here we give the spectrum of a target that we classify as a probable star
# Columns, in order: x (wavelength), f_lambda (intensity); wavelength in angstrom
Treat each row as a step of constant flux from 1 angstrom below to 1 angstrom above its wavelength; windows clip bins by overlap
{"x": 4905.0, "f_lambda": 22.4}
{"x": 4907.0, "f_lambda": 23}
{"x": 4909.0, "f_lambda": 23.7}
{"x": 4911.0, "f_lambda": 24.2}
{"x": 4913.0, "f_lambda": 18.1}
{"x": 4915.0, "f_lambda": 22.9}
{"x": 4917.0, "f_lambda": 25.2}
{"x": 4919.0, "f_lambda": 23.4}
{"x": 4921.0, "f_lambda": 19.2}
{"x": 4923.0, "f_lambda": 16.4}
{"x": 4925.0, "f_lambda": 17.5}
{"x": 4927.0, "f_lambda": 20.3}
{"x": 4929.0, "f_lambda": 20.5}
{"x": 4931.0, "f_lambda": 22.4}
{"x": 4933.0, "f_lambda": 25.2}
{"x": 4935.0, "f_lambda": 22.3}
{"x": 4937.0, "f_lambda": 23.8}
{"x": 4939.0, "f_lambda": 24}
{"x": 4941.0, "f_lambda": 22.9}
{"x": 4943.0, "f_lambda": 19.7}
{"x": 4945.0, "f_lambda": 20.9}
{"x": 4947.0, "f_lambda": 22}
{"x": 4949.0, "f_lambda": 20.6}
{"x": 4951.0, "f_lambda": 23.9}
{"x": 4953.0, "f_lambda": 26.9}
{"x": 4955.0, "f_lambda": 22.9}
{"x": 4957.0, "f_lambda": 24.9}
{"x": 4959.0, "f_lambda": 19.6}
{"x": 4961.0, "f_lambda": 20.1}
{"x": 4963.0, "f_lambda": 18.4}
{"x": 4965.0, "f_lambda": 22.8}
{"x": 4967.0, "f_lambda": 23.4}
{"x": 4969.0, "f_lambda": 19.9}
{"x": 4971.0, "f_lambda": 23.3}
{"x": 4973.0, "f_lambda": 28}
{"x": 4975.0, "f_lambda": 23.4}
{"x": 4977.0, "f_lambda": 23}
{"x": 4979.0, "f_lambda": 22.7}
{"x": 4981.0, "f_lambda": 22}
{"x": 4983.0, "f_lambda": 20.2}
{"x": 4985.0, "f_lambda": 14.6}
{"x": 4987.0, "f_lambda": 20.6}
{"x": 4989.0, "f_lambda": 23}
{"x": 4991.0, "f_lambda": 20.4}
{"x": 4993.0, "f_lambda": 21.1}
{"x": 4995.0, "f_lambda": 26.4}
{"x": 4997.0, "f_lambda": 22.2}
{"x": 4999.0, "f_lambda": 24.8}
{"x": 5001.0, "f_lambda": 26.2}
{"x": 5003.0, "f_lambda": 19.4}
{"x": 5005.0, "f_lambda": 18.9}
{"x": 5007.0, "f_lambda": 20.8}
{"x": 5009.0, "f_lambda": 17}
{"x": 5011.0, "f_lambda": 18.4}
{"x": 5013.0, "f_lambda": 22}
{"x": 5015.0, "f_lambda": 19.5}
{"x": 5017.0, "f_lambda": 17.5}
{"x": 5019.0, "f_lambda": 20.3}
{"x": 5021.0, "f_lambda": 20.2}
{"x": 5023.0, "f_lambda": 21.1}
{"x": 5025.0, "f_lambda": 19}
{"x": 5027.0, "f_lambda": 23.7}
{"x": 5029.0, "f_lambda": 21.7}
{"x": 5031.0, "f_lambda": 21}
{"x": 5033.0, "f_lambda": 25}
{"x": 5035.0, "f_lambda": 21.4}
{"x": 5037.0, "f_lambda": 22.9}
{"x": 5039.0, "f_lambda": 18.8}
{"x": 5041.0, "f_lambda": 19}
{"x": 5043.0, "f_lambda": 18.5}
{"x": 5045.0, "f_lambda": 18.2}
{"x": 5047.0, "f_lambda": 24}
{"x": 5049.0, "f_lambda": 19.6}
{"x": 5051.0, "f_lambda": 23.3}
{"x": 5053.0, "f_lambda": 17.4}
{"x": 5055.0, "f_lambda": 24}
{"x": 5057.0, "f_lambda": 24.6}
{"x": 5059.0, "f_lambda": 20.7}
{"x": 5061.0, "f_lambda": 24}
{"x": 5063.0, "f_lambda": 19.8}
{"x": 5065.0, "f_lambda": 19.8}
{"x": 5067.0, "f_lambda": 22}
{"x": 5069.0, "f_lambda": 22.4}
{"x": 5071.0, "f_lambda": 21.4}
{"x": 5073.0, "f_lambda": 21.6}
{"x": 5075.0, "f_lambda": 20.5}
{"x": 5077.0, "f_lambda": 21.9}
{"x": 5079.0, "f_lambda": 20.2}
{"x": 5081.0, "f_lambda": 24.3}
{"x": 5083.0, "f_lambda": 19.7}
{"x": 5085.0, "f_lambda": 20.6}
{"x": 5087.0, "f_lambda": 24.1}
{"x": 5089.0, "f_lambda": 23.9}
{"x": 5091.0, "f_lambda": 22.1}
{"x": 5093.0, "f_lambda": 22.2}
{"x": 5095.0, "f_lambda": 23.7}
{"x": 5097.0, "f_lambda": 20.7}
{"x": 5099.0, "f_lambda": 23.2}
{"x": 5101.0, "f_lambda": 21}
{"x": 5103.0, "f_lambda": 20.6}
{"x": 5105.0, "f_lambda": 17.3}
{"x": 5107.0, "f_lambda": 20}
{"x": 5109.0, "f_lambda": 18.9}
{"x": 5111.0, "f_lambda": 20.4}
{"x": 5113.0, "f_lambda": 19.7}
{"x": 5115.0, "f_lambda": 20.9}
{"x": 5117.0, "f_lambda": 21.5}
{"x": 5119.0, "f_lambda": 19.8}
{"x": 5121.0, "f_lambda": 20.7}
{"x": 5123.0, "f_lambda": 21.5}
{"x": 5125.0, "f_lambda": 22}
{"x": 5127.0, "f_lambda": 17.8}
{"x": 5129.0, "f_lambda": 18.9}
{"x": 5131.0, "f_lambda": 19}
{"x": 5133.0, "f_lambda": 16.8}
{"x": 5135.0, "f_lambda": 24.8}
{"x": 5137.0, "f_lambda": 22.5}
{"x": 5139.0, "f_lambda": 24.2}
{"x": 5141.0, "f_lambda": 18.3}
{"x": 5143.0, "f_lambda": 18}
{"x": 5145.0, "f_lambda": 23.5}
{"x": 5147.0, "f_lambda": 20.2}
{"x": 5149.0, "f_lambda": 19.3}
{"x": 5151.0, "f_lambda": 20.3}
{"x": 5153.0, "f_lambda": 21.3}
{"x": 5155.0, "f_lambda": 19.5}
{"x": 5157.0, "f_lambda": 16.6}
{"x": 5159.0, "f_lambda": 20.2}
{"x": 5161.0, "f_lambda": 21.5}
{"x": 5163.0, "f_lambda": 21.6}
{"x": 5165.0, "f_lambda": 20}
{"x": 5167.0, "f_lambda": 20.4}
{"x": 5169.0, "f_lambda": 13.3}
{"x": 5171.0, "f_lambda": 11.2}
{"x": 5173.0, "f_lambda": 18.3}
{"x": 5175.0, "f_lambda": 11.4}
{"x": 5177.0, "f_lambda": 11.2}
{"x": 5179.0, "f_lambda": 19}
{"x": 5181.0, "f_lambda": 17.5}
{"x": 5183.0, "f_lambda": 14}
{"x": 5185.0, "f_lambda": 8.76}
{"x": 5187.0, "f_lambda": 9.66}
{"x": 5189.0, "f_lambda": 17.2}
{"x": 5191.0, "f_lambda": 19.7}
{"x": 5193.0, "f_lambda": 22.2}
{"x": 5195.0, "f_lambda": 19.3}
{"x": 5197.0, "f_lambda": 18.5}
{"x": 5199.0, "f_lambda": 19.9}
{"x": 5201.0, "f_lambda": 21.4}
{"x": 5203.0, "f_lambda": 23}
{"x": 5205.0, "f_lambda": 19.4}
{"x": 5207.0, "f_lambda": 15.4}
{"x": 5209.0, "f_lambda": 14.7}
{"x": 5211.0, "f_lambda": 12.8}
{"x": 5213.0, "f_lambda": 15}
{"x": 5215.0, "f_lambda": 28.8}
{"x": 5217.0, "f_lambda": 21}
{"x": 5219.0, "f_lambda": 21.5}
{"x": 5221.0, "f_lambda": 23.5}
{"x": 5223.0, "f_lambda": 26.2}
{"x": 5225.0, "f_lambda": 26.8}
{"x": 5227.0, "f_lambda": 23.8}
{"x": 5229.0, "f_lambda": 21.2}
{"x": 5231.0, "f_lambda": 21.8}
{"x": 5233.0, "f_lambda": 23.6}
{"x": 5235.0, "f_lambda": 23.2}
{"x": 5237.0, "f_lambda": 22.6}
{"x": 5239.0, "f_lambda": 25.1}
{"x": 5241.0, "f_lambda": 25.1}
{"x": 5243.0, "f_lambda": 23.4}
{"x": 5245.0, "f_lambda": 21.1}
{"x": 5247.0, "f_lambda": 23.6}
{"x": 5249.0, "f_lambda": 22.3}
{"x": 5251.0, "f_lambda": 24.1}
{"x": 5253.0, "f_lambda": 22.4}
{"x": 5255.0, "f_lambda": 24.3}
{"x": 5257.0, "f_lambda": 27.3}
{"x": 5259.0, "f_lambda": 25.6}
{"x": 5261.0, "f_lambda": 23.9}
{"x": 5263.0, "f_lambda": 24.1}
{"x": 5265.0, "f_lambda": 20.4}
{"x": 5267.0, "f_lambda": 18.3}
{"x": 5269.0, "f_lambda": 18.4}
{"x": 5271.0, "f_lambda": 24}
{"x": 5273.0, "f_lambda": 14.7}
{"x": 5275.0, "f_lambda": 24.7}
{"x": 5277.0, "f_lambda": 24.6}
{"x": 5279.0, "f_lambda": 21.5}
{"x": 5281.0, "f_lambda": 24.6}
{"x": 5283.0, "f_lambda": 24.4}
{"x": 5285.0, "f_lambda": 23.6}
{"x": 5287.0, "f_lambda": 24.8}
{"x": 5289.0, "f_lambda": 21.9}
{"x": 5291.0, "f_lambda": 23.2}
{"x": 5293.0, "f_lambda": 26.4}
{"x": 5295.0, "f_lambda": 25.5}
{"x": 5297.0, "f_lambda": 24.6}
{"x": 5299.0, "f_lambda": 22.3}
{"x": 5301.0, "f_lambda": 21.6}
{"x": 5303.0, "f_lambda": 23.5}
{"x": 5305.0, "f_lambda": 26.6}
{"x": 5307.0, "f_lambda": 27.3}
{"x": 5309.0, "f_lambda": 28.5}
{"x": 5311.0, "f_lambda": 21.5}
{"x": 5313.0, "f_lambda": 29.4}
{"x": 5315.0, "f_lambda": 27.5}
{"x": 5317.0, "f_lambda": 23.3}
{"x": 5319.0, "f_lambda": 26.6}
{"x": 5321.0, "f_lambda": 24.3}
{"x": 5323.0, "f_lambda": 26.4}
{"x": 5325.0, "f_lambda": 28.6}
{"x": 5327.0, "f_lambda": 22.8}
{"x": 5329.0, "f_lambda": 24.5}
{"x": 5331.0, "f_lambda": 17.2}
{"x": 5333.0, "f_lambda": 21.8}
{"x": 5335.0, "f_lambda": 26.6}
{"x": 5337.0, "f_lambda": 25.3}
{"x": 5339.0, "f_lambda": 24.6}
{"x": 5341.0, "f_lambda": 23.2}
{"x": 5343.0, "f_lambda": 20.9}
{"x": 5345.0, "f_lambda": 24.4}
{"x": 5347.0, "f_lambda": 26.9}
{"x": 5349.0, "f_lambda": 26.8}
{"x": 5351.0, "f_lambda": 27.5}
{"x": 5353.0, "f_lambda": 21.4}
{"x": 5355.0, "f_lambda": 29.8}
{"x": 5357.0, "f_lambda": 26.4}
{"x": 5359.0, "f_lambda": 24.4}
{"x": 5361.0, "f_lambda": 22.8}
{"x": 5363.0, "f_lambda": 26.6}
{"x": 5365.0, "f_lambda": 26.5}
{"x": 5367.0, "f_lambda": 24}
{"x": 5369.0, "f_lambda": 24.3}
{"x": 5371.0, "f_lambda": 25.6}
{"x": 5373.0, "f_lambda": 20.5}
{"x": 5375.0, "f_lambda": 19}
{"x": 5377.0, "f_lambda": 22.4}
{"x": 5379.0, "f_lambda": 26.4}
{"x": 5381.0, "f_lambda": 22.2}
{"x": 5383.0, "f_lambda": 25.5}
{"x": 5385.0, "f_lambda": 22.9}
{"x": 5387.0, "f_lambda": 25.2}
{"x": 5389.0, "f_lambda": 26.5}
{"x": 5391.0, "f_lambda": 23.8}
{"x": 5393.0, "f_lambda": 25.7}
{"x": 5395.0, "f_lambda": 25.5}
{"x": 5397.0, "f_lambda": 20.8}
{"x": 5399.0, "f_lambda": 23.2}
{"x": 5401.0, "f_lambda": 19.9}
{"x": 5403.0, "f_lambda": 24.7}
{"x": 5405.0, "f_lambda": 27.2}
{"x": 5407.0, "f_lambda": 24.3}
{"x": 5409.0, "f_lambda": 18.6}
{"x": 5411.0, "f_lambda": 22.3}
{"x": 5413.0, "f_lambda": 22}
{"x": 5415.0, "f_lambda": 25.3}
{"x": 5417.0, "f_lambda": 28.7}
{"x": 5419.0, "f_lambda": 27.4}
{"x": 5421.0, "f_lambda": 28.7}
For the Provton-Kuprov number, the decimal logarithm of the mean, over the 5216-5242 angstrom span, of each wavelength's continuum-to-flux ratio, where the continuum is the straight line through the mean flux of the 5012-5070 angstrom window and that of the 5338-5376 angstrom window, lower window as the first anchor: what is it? 0.00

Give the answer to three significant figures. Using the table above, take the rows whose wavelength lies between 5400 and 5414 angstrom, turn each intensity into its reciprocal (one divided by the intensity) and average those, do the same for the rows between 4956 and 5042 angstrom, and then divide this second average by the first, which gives 1.06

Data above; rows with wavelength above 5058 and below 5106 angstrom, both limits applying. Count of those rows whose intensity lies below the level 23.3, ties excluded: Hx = 19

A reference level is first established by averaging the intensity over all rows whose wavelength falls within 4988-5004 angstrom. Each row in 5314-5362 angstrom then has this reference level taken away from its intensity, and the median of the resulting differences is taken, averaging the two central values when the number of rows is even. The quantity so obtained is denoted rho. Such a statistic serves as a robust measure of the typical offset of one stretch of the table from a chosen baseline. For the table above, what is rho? 2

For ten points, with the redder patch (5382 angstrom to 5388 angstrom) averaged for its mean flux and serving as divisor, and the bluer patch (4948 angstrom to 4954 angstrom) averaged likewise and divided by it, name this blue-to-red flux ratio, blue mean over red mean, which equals 1.0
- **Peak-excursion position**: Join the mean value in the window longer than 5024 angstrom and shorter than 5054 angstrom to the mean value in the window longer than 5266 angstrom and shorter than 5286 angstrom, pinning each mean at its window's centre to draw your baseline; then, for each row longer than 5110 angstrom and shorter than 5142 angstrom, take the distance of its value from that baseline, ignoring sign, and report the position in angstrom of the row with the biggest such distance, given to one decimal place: 5133.0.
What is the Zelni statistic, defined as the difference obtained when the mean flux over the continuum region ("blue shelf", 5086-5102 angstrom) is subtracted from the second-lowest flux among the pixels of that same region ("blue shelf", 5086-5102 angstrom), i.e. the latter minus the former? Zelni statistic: -1.6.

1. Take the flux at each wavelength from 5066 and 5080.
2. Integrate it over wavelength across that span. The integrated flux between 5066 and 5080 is 300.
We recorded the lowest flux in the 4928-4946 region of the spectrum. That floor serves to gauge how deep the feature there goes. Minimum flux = 19.7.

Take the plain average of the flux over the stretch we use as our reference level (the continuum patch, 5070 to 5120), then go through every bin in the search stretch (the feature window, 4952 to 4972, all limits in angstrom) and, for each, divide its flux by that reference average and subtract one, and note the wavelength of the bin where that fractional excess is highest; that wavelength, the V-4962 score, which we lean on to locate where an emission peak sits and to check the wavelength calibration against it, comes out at 4953.0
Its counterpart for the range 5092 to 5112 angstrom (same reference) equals 5095.0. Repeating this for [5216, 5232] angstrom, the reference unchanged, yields 5225.0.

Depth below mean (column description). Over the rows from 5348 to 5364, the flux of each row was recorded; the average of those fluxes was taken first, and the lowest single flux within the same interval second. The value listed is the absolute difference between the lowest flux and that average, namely 4.3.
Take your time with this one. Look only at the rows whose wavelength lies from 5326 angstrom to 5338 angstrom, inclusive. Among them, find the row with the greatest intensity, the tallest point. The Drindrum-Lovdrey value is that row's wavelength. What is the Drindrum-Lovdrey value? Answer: 5335.0 angstrom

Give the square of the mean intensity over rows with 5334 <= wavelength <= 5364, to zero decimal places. 634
